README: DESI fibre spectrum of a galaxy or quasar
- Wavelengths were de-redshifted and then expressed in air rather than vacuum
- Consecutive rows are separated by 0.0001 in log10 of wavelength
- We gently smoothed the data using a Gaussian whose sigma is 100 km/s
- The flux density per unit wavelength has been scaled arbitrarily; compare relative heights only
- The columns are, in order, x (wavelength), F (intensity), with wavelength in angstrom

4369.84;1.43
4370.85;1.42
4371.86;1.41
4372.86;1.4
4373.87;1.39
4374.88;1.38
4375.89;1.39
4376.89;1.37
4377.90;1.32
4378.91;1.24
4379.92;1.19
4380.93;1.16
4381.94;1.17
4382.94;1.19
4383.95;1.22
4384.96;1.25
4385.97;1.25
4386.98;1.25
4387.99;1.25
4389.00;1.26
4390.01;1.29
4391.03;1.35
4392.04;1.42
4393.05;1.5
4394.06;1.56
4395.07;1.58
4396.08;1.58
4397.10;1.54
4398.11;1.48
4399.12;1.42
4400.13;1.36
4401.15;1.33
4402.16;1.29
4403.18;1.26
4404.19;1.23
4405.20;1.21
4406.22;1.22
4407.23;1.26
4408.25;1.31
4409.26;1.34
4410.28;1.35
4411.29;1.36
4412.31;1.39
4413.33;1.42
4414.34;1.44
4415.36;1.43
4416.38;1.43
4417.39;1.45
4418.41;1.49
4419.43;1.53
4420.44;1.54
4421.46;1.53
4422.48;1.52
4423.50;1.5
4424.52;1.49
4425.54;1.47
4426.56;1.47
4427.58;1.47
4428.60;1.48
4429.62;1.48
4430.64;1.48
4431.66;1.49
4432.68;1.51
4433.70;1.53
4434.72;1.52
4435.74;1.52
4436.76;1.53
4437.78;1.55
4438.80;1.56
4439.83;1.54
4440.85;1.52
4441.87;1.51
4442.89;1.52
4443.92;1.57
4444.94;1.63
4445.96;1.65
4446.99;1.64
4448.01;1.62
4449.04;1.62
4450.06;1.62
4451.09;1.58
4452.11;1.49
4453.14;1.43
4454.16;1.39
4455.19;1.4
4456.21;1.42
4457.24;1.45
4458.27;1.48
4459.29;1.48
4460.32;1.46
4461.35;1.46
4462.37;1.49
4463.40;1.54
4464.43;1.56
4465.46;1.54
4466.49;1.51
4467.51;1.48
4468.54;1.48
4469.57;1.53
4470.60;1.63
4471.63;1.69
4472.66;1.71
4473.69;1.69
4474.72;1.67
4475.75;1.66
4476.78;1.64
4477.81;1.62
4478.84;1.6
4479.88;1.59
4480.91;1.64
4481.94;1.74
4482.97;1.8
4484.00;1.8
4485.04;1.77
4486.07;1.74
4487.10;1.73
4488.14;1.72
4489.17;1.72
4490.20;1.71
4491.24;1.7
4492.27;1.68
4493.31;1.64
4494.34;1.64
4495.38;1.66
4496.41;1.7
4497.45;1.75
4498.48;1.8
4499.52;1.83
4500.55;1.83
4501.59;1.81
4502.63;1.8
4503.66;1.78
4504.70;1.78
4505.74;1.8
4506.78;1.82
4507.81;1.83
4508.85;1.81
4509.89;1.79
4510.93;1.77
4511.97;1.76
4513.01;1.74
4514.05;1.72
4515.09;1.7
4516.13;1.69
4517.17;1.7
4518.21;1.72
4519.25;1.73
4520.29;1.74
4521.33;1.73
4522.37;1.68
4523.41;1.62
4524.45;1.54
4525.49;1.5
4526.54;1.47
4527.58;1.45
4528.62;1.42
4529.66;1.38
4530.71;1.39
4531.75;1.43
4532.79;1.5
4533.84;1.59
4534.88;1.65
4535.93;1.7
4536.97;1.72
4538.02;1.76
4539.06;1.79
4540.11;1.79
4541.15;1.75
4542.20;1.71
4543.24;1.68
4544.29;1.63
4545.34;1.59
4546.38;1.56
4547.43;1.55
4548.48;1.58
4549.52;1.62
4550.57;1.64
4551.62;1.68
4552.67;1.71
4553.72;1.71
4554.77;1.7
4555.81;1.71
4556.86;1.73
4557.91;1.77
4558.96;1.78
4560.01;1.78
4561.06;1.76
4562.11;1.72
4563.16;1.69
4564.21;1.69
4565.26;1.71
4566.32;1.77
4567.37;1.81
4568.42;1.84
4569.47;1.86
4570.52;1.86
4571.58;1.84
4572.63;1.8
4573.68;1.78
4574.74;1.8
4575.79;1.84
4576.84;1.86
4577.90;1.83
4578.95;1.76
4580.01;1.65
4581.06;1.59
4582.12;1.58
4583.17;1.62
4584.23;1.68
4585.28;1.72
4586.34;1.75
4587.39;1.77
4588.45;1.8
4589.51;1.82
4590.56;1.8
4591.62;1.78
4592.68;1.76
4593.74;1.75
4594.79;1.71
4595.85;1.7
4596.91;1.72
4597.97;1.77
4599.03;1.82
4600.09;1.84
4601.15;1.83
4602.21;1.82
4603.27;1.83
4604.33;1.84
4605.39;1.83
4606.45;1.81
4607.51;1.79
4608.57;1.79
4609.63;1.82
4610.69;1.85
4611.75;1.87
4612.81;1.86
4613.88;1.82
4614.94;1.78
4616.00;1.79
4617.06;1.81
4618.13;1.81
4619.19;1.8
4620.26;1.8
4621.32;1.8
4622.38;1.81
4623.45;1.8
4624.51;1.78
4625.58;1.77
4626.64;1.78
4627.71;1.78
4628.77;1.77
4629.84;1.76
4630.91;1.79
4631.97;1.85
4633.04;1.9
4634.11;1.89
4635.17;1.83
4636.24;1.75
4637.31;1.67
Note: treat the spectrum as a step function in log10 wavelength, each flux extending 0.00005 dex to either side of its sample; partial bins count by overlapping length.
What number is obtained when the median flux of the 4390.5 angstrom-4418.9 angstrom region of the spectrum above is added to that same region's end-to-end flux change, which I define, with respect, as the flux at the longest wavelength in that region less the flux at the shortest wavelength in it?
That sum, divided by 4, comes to 0.39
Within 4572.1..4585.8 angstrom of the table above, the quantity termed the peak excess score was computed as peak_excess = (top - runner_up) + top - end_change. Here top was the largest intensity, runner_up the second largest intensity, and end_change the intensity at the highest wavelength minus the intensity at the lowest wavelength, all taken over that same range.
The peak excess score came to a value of 1.96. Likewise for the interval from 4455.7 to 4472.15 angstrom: 1.48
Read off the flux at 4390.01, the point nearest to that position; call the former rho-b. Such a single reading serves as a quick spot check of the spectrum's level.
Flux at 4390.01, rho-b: 1.29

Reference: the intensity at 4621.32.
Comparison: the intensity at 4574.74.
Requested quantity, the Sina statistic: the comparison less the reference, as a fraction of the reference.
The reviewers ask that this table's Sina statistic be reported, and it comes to 0.00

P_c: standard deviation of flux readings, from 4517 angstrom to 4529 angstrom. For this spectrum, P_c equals 0.12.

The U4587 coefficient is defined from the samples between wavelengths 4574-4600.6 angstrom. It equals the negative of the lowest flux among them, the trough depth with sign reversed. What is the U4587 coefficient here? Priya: -1.58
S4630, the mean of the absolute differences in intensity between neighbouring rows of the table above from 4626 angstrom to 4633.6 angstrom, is 0.027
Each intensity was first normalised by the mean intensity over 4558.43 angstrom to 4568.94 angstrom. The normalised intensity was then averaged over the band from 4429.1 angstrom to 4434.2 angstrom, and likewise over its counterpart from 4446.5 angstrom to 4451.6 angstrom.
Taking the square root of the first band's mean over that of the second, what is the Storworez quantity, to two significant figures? 0.96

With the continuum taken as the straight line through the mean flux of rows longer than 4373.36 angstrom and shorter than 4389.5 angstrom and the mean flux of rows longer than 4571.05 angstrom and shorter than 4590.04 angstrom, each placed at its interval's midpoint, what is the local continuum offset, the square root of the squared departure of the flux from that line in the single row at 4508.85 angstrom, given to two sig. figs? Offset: 0.23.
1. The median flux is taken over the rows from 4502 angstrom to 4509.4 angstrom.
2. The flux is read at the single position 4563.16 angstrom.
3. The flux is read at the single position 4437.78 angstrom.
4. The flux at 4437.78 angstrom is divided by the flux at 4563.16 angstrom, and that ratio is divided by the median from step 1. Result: 0.510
